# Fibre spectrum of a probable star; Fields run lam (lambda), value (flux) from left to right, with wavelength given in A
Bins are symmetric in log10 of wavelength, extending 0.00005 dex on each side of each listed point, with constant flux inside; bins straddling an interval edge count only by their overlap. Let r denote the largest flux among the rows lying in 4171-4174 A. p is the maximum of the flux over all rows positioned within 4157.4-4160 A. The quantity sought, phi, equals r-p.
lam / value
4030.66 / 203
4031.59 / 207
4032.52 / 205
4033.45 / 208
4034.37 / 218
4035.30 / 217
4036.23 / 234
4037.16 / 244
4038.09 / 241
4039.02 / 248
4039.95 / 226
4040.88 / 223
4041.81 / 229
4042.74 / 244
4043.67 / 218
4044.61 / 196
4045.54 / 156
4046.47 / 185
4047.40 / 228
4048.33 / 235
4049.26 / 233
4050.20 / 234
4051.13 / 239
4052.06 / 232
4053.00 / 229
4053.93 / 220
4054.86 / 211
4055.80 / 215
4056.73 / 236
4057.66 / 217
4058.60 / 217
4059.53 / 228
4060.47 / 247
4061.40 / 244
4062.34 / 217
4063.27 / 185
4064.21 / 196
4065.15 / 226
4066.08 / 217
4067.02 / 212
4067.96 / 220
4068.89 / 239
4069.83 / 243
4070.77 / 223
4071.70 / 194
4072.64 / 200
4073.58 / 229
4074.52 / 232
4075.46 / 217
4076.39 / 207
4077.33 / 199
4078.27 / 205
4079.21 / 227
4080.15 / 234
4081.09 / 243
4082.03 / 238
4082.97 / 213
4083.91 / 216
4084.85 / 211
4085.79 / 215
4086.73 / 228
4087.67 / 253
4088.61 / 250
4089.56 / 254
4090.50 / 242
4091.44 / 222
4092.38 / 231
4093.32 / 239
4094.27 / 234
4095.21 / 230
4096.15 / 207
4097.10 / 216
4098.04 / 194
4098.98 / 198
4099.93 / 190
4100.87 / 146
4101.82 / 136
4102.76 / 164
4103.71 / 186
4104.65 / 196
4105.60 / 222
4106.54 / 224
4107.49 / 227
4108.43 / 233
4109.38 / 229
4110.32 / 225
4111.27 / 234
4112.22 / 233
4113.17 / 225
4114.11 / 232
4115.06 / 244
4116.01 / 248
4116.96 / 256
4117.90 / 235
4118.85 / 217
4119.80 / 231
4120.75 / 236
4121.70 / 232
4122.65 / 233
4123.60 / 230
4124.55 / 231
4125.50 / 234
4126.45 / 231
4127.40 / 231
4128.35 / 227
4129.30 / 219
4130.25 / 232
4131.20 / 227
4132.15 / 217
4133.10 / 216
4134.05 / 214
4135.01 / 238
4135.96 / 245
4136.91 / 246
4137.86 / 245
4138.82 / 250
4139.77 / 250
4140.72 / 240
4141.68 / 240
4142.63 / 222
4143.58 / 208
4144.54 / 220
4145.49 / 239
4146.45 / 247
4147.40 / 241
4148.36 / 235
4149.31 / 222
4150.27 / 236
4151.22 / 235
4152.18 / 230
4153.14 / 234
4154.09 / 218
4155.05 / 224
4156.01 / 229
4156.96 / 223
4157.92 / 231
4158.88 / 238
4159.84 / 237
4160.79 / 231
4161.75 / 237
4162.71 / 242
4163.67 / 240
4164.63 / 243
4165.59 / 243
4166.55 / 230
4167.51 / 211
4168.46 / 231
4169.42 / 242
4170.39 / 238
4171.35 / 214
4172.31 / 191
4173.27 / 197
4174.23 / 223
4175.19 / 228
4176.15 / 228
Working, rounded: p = 238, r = 214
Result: -24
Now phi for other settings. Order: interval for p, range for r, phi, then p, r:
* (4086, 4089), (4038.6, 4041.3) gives -5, 253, 248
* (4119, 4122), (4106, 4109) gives -3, 236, 233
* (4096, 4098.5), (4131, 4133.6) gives 11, 216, 227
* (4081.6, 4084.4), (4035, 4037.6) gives 6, 238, 244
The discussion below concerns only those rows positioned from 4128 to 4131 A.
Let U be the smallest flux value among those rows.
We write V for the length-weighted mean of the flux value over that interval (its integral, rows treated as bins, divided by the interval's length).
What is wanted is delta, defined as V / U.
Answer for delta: 1.03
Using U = 219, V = 226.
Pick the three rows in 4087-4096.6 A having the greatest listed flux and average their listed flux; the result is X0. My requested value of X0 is 252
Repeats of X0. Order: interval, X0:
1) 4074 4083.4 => 238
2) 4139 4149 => 246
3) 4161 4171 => 243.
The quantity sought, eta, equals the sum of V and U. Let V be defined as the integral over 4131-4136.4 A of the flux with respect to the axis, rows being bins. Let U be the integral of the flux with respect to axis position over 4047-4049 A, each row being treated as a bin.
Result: 1685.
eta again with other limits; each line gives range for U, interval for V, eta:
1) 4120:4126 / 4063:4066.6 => 2139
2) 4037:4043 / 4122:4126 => 2343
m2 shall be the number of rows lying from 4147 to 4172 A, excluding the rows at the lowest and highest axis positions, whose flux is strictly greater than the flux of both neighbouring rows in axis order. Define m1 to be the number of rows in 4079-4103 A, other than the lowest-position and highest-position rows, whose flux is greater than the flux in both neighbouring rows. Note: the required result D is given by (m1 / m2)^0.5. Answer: 1.08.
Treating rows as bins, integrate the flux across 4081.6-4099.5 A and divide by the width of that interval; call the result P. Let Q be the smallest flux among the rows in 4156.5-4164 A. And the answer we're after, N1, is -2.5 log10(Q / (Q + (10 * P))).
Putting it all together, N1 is 2.62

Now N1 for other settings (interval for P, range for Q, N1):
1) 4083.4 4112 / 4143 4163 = 2.64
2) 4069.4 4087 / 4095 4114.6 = 3.09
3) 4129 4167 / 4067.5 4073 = 2.79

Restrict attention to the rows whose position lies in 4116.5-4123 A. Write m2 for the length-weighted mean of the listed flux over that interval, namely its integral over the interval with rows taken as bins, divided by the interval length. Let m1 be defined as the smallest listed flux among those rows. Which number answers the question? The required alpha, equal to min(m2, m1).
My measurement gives 217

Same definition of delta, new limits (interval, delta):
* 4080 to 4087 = 1.06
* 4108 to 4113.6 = 1.02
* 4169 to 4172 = 1.07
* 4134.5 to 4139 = 1.02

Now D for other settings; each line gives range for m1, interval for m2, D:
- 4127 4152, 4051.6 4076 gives 0.89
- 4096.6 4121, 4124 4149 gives 1.00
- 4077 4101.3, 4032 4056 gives 1.08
